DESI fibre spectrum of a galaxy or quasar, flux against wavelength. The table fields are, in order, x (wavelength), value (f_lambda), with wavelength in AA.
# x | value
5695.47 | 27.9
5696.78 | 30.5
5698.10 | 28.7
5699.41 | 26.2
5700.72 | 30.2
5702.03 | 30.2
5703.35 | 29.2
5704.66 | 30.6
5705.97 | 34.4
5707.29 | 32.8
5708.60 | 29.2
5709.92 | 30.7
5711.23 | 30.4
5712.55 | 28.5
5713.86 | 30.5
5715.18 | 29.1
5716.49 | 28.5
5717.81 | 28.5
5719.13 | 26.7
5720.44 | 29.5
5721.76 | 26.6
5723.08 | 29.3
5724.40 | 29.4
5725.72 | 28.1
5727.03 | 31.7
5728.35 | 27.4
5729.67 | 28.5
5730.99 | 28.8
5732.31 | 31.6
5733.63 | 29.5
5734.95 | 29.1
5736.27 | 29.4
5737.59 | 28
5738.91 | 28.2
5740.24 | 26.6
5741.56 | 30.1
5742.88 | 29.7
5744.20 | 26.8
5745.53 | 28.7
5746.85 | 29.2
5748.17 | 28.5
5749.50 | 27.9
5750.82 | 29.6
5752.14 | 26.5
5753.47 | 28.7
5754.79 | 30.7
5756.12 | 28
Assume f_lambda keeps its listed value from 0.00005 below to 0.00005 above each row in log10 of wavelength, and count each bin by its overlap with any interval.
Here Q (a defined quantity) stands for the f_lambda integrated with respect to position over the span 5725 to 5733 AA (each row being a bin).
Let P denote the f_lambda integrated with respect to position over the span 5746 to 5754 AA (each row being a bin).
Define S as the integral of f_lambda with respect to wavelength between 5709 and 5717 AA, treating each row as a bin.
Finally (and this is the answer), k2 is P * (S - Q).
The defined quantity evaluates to 483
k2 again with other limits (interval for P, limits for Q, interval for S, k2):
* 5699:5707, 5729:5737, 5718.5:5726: -5759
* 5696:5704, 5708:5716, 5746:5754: -2434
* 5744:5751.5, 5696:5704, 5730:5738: 491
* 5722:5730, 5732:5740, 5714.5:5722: -4752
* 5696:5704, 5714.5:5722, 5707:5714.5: 3509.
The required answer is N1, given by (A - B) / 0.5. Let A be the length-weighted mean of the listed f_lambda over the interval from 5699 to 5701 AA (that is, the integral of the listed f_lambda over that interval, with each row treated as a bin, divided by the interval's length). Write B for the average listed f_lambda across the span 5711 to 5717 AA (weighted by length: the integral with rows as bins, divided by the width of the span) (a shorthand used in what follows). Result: -3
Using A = 28.11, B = 29.4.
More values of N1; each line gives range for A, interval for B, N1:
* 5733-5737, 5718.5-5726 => 2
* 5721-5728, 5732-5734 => -3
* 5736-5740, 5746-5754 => 0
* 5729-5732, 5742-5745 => 1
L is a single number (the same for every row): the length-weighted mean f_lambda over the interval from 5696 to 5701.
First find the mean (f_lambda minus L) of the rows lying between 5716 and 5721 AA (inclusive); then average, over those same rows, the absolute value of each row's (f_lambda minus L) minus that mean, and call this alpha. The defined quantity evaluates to 0.8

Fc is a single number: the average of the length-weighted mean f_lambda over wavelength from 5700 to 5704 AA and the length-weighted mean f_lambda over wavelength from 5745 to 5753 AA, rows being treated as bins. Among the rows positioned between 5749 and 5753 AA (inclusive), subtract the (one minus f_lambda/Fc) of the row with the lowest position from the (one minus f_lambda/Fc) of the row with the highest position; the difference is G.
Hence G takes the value 0.05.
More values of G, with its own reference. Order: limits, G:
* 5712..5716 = -0.02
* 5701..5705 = -0.01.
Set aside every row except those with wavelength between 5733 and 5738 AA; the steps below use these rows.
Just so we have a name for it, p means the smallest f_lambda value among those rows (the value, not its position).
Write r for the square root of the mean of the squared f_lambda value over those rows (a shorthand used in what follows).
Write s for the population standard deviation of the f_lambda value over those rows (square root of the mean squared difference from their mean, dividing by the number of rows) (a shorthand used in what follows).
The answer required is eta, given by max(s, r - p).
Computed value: 1.0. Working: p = 28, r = 29.0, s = 0.6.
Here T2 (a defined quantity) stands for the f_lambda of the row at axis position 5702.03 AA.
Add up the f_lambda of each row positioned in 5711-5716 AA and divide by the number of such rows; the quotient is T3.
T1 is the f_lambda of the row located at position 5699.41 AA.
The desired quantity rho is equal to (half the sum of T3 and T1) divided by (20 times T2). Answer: 0.0462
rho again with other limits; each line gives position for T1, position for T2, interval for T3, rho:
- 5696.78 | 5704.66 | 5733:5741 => 0.0482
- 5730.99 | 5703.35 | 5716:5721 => 0.0489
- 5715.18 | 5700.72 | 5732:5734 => 0.0494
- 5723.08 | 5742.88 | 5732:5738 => 0.0495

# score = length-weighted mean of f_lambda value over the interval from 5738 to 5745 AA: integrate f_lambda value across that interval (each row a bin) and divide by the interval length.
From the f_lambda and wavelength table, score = 28.2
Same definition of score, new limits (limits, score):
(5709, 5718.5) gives 29.4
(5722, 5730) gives 29.0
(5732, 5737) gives 29.8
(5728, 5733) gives 29.2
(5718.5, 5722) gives 27.8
